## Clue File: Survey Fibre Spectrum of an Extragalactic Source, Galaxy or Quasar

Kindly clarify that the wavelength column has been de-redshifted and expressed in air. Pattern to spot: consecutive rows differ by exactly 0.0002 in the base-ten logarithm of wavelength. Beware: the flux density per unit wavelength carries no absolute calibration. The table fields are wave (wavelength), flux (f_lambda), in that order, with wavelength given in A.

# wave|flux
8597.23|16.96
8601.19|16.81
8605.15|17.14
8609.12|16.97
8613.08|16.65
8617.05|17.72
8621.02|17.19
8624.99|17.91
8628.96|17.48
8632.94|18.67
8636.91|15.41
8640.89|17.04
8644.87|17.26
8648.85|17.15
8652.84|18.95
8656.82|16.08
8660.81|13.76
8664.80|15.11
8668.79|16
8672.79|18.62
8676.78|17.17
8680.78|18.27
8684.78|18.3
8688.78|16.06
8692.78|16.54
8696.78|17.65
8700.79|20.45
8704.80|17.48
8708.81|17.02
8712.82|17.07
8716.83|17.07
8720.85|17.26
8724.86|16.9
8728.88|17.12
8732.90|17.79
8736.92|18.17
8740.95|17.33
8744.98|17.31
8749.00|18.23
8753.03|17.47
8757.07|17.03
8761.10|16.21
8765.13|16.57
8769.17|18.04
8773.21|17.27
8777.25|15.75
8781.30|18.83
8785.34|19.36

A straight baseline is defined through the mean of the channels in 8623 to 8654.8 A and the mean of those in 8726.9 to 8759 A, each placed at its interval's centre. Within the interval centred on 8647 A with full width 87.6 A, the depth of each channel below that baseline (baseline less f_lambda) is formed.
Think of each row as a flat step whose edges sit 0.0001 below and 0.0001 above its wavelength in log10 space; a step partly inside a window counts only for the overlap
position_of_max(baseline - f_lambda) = 8660.81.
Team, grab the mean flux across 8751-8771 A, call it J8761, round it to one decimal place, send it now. 17.1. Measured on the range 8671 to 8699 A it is 17.5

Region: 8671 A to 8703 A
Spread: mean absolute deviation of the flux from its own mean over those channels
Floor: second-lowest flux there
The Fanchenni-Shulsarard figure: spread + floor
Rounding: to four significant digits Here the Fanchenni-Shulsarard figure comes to 17.57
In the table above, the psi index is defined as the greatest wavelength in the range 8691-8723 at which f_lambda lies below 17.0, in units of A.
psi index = 8692.78 A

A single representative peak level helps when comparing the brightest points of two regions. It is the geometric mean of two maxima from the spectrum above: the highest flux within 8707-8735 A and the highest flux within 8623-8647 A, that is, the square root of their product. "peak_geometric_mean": 18.2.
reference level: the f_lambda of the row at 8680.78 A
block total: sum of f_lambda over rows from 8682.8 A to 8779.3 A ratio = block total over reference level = 23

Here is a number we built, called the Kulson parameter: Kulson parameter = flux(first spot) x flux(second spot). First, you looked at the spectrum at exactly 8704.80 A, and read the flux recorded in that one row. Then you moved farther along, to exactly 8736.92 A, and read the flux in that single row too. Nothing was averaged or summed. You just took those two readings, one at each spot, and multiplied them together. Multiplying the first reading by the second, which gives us 318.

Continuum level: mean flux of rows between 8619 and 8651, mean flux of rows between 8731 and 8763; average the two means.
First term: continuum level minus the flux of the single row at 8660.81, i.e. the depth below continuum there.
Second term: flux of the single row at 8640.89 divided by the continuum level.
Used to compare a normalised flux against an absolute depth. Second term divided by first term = 0.3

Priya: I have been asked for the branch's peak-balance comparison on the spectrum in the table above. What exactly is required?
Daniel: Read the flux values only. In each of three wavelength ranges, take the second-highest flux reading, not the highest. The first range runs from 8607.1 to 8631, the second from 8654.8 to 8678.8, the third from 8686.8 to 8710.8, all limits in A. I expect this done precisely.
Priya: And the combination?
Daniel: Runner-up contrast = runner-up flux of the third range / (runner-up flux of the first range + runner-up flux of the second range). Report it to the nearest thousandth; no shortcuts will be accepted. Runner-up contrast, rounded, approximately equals 0.506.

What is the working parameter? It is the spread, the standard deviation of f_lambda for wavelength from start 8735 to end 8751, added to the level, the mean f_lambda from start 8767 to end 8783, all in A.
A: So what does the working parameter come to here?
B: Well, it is 17.9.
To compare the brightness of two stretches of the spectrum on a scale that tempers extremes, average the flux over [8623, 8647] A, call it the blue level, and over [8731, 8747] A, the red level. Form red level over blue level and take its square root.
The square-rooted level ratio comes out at 1.01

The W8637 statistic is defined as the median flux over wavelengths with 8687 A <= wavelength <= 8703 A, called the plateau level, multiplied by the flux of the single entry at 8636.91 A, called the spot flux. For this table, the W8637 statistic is 263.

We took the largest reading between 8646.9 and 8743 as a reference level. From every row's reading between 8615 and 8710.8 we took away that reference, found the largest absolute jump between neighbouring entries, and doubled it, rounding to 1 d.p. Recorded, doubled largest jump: 6.5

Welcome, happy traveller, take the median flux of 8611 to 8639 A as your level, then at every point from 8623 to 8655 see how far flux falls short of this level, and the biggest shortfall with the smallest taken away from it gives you 3.5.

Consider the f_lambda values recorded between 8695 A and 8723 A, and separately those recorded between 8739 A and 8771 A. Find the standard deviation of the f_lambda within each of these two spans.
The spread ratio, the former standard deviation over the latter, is 1.8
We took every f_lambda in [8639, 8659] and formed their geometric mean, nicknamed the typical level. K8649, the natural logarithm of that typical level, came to 2.849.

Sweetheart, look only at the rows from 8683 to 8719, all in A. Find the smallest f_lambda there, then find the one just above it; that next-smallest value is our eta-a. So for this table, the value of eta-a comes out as 16.54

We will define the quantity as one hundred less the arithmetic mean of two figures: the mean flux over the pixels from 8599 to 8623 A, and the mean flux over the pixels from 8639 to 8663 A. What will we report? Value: 83.1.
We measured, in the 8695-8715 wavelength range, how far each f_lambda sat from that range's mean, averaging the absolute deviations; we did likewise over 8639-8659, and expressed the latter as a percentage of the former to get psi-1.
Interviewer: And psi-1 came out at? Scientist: 66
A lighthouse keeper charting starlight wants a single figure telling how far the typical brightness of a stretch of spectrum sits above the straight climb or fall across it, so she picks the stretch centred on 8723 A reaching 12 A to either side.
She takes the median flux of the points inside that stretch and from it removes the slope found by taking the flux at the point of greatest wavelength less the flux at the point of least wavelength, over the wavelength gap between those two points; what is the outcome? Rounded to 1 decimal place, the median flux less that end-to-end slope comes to 17.1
